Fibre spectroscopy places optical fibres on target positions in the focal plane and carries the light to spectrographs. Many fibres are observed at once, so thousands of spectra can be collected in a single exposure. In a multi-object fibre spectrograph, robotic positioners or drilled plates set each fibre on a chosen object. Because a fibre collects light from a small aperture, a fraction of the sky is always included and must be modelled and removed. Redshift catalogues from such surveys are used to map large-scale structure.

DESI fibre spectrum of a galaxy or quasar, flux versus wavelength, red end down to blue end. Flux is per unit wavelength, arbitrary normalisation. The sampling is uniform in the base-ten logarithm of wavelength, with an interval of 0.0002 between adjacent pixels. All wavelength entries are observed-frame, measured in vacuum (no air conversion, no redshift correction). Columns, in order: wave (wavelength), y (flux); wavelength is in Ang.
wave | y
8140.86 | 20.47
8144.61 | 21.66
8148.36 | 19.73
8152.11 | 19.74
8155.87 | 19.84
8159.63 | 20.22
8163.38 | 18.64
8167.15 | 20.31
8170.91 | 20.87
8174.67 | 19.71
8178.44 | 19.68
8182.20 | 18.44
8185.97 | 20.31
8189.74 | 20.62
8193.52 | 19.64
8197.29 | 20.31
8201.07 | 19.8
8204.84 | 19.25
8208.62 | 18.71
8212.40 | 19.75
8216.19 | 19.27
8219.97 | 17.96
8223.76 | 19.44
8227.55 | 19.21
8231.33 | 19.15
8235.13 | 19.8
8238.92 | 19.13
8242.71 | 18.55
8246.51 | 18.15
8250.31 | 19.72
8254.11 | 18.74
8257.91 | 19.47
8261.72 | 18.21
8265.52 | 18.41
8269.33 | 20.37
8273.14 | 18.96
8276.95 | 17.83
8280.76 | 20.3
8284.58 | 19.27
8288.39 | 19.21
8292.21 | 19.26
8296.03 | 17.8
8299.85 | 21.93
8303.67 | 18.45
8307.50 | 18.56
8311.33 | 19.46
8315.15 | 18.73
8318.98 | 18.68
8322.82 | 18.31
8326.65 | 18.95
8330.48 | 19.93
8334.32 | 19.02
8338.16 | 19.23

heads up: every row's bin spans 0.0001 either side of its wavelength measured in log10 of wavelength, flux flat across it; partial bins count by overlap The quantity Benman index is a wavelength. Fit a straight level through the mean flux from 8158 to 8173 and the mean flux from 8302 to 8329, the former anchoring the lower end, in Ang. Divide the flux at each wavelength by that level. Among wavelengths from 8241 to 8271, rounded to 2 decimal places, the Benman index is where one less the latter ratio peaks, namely 8246.51 Ang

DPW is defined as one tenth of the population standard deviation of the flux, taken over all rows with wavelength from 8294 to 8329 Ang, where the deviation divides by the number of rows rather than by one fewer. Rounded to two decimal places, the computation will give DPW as 0.11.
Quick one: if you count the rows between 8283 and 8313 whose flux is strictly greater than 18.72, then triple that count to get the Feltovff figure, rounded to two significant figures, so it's 15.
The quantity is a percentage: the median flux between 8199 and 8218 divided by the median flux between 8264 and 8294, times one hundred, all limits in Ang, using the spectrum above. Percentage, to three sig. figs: 100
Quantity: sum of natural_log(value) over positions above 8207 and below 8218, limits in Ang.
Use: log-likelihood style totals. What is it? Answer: 8.87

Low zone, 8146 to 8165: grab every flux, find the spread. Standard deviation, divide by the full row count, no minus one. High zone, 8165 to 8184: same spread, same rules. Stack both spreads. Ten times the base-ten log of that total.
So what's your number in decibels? 1.3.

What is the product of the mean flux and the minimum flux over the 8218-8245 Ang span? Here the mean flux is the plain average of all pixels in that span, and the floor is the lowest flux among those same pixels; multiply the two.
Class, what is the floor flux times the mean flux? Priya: 342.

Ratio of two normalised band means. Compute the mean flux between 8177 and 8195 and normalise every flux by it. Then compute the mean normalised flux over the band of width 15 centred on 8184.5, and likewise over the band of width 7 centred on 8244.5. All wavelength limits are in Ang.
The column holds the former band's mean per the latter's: 1.077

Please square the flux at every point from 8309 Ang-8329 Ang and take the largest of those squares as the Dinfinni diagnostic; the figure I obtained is 379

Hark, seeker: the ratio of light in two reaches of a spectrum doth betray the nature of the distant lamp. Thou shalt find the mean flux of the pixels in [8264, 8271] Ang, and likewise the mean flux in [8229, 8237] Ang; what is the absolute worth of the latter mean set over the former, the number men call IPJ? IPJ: 1.00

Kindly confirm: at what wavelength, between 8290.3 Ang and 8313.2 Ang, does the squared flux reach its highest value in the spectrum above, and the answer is 8299.85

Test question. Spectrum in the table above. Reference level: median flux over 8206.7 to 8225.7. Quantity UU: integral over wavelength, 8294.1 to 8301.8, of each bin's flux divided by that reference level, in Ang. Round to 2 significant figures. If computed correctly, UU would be 7.9 Ang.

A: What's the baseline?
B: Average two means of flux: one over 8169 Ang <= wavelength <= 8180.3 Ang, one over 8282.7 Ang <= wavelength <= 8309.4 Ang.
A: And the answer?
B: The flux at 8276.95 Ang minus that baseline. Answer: -1.8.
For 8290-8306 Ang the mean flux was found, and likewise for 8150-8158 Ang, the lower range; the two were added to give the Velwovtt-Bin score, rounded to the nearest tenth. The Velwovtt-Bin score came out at 39.1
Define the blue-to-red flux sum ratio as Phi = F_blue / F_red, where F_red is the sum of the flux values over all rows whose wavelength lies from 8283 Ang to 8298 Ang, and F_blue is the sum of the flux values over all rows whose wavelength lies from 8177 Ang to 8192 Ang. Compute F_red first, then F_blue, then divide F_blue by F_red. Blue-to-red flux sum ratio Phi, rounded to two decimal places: 1.05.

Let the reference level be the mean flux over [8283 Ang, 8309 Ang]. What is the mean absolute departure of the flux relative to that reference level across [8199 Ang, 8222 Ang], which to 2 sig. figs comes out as 0.50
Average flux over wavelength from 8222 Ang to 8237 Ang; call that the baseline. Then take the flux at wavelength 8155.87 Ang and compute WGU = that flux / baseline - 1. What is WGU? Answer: 0.023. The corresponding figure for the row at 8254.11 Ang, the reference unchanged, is -0.034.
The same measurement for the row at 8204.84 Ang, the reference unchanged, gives -0.008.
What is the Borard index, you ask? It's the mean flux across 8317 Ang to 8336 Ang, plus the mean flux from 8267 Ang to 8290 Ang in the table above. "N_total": 38.3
